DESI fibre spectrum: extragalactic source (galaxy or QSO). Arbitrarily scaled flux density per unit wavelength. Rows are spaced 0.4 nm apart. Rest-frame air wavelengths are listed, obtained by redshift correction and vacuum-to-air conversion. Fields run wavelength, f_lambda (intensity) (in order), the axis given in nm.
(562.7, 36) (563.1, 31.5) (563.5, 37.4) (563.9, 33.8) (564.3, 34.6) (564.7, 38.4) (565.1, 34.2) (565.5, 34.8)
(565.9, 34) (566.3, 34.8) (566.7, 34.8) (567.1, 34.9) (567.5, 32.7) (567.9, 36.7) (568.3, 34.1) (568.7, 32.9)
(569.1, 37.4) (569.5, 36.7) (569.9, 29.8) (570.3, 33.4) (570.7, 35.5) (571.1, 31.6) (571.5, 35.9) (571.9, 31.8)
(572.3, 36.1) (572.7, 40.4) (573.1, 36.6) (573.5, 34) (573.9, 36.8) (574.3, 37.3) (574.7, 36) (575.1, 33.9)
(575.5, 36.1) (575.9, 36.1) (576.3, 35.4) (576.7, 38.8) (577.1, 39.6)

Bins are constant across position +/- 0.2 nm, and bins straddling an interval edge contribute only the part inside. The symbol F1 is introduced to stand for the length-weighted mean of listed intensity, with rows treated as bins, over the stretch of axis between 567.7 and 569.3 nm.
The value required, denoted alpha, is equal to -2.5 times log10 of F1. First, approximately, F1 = 35.3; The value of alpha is -3.87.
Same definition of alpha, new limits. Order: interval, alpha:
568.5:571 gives -3.83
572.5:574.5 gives -3.92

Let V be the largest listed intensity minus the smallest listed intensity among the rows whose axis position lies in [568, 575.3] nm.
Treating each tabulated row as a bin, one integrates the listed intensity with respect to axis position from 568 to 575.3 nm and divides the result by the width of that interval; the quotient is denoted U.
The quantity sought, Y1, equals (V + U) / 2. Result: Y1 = 22.8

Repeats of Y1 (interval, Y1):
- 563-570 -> 21.7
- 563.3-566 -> 20.0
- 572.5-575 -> 21.6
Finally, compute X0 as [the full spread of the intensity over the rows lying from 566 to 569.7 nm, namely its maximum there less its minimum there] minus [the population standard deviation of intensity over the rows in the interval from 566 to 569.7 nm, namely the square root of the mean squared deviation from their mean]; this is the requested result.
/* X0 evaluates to 3.1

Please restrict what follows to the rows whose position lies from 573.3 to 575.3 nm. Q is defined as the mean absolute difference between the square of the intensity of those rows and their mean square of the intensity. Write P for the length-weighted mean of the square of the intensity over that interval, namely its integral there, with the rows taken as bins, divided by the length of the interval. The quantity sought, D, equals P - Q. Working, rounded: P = 1269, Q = 93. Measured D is 1176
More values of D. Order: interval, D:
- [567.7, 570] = 1058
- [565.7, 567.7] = 1125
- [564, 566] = 1148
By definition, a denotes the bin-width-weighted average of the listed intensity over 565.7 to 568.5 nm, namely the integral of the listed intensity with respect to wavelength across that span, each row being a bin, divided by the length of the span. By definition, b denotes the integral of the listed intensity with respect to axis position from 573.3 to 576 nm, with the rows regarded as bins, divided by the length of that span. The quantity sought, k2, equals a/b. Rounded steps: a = 34.6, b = 35.7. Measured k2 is 0.97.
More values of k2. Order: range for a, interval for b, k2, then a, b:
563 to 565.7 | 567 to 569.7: 1.00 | 35.1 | 35.1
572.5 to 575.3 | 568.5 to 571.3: 1.07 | 36.4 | 33.9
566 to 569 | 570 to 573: 0.99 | 34.5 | 34.8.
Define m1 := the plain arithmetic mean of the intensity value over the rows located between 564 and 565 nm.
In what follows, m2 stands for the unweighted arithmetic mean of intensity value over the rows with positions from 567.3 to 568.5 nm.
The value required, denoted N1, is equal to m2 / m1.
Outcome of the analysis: 0.95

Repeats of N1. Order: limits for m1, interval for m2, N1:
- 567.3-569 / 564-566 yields 1.03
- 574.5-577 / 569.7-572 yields 0.92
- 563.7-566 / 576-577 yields 1.06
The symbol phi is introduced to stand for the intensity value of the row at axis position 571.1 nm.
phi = 31.6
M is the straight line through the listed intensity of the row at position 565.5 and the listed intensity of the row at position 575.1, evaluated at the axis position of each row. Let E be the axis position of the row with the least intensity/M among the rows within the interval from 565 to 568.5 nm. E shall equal 567.5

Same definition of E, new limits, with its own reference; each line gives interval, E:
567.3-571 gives 569.9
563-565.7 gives 563.1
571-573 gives 571.1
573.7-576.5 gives 575.1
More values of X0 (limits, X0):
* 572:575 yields 4.6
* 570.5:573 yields 5.8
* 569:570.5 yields 4.6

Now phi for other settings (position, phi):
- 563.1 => 31.5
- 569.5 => 36.7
